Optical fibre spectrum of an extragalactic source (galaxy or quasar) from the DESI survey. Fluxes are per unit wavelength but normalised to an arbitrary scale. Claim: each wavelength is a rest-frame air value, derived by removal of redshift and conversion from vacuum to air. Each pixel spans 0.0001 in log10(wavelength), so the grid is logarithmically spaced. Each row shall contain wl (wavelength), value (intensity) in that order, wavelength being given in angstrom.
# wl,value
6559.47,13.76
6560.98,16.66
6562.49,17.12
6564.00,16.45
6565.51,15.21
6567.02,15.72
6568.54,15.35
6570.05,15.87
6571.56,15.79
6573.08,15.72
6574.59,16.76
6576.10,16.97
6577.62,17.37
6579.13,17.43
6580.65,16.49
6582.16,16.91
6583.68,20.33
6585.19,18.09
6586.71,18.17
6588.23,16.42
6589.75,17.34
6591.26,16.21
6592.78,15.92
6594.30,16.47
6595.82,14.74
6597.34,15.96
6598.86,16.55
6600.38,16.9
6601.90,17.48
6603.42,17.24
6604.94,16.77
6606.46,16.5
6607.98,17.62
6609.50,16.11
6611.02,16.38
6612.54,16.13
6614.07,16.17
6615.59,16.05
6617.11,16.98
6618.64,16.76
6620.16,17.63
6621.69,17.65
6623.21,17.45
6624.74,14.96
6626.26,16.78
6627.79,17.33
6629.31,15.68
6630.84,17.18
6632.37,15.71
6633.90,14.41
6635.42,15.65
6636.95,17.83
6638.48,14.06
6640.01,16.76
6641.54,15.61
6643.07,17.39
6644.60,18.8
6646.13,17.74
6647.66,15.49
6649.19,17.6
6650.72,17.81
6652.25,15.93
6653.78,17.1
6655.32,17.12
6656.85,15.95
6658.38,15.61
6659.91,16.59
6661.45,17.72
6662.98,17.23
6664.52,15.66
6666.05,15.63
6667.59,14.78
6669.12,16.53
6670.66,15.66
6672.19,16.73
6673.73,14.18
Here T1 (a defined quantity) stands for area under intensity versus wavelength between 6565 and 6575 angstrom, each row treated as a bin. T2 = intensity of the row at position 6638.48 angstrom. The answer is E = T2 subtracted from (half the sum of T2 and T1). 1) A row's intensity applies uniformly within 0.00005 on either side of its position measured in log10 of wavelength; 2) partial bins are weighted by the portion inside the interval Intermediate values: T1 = 157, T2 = 14.06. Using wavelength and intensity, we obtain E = 72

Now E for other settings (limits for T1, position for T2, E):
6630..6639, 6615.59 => 63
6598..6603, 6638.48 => 35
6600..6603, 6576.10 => 17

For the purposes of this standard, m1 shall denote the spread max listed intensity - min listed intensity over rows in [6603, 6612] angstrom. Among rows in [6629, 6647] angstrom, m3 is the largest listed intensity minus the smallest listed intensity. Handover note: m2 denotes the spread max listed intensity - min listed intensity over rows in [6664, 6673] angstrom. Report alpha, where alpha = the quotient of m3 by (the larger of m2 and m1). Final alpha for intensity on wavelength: 2.4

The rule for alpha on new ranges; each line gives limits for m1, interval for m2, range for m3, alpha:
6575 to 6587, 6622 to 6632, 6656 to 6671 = 0.8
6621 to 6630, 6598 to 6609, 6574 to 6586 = 1.4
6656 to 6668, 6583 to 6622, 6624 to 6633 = 0.4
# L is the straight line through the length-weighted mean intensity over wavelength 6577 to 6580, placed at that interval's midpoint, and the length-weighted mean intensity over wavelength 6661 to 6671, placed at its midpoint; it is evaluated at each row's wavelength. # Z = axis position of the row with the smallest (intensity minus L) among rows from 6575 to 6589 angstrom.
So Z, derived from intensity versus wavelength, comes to 6580.65 angstrom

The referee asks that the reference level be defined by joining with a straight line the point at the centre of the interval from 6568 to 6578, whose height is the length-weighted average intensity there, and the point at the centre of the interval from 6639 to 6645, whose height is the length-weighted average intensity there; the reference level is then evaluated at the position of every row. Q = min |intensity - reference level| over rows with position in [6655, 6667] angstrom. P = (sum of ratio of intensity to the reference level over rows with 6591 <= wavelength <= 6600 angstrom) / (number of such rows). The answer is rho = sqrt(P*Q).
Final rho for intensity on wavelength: 0.29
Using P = 0.971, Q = 0.086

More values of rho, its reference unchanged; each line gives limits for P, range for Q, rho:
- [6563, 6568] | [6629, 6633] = 0.61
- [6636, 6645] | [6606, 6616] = 0.25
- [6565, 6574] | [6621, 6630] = 0.16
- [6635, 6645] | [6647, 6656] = 0.28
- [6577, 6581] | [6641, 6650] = 0.71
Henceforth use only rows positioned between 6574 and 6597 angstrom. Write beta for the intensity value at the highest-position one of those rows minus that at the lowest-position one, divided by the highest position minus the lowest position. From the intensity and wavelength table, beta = -0.10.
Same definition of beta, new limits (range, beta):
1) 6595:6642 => 0.02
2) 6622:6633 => -0.19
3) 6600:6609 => 0.09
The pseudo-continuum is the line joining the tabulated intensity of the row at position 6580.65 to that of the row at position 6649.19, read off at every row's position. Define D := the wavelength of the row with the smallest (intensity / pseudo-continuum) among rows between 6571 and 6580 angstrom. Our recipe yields 6573.08 angstrom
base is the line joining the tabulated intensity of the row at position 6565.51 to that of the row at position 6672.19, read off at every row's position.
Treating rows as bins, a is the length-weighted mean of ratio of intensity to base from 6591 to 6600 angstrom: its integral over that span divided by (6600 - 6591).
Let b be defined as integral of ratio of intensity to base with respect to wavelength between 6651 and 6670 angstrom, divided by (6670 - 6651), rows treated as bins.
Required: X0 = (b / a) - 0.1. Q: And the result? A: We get 0.87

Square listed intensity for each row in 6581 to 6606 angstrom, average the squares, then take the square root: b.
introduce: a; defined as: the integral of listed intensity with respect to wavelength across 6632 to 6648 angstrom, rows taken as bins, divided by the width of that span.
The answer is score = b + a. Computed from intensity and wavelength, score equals 33.4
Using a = 16.4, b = 17.01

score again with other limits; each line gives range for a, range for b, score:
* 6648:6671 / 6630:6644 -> 32.6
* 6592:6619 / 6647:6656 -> 33.3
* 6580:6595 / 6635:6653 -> 34.0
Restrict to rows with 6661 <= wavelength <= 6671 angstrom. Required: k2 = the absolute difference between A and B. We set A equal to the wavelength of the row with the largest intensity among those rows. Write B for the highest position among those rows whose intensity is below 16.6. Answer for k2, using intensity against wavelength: 9.2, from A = 6661.45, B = 6670.66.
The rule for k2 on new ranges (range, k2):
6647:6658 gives 6.1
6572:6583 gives 1.5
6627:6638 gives 1.5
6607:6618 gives 7.6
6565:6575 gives 1.5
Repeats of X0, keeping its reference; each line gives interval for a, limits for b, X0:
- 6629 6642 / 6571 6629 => 0.99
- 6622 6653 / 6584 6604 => 0.96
